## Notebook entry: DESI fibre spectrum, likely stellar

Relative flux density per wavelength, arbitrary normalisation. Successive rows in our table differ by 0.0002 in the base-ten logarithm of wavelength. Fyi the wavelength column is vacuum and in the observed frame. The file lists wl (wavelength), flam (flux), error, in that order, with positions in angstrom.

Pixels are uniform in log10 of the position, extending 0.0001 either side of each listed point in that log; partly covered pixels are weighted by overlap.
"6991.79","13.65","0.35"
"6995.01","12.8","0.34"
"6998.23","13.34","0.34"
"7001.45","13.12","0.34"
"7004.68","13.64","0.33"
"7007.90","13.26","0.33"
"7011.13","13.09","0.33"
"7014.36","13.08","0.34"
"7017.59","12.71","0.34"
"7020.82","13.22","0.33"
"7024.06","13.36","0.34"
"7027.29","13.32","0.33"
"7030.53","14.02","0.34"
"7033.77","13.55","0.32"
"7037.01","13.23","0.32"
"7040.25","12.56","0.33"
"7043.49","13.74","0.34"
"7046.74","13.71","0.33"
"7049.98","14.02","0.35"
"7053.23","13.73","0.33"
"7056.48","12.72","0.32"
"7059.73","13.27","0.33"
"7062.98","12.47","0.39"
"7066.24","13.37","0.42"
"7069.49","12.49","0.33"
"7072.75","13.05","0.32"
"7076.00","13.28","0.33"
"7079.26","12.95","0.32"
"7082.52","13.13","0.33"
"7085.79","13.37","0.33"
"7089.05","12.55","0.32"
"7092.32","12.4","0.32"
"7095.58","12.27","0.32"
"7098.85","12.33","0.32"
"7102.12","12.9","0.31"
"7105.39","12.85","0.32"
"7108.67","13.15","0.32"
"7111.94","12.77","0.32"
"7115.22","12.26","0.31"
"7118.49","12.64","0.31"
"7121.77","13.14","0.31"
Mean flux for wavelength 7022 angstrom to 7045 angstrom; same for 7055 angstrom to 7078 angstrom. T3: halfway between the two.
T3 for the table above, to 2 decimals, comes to 13.17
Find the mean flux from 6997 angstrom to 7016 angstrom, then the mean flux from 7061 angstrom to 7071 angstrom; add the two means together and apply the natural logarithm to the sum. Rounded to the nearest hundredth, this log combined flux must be 3.26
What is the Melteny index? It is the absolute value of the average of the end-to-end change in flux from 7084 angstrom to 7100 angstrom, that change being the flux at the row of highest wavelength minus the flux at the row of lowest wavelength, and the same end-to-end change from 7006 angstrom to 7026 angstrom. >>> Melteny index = 0.47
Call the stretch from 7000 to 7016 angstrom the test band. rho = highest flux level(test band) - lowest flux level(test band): 0.56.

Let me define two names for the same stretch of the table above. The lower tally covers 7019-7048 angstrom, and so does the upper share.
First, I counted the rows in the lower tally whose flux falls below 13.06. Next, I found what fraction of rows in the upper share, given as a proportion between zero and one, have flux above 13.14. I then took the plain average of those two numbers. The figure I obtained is 0.9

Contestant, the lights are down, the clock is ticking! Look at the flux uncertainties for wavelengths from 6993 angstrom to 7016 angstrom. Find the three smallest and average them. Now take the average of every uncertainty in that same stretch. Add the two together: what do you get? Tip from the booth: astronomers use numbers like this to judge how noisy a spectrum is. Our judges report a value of 0.666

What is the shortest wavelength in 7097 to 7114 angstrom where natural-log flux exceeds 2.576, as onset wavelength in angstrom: 7108.67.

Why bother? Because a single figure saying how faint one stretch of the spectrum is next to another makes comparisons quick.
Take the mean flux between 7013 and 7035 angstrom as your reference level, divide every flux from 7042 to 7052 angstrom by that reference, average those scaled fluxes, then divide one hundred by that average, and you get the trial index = 96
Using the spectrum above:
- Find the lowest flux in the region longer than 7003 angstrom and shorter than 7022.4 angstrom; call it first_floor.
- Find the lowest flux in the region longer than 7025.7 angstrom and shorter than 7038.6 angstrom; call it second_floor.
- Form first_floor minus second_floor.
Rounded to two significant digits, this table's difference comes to -0.52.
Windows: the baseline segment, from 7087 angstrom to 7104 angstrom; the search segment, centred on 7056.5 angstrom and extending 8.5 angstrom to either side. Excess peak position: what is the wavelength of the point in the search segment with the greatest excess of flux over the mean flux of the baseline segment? 7049.98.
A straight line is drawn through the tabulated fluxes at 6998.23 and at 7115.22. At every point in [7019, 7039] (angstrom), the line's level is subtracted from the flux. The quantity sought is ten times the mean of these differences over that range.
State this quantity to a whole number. 4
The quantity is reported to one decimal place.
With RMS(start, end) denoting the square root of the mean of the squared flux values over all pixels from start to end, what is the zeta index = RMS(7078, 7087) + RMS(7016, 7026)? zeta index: 26.3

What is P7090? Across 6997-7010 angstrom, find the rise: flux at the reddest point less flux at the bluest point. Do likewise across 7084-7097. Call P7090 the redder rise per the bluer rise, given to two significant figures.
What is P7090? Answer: 14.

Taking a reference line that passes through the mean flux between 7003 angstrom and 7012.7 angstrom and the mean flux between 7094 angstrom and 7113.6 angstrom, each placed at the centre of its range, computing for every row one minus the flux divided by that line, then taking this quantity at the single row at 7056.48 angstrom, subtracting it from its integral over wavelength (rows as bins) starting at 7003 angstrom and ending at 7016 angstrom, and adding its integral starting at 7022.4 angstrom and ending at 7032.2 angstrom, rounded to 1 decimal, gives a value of -0.2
